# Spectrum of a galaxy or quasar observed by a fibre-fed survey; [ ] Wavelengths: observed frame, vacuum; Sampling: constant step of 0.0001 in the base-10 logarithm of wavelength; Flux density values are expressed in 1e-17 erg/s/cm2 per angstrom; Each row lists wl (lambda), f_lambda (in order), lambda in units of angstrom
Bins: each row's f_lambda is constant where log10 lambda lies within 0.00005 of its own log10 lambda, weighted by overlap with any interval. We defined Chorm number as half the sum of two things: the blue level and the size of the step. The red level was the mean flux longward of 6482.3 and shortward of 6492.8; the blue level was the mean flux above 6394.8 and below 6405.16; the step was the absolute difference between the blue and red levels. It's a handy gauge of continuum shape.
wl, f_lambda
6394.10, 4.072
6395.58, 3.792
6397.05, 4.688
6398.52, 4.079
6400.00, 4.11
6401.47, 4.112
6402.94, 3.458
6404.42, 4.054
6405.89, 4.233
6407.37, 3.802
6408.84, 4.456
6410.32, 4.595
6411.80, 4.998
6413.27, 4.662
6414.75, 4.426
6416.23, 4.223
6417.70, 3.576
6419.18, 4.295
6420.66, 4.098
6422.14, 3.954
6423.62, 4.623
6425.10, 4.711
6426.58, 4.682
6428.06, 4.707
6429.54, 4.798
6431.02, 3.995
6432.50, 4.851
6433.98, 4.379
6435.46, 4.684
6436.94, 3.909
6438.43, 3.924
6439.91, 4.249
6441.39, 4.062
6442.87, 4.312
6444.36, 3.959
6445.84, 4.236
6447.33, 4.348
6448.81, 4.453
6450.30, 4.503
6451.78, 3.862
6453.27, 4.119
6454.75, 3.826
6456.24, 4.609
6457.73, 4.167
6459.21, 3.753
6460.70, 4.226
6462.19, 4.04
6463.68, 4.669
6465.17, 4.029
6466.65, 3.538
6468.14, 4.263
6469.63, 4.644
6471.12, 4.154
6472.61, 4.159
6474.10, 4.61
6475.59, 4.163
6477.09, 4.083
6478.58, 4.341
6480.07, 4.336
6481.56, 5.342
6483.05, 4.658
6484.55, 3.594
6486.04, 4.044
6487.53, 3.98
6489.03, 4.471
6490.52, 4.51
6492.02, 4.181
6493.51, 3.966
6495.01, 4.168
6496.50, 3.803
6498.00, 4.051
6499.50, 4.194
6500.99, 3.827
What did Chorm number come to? 2.10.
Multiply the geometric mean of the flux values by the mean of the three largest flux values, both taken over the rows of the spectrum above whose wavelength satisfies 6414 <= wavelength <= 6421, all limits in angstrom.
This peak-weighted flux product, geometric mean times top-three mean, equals 17.7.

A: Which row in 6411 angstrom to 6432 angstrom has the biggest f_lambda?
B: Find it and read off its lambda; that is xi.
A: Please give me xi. 6411.80 angstrom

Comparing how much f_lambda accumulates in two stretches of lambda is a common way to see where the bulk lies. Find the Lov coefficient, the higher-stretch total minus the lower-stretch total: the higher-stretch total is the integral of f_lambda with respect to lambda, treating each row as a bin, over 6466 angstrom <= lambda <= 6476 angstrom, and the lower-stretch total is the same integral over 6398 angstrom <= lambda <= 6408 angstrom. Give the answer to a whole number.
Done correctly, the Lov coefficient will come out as 3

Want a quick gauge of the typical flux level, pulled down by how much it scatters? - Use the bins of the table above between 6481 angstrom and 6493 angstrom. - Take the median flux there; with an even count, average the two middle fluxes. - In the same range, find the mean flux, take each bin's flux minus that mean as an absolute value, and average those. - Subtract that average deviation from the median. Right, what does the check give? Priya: 3.93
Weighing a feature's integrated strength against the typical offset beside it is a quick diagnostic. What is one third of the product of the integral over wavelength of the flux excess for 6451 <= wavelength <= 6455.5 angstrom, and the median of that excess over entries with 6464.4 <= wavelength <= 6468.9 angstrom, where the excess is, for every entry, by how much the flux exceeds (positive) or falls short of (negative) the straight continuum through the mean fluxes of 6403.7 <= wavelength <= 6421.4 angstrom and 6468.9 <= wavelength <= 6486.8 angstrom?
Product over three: 0.17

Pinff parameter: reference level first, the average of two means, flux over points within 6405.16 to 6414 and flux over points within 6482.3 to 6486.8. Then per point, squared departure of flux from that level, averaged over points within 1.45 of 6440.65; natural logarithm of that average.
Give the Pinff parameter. -3.7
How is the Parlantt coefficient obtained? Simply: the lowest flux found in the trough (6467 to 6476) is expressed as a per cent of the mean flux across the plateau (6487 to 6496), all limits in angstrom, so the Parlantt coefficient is 99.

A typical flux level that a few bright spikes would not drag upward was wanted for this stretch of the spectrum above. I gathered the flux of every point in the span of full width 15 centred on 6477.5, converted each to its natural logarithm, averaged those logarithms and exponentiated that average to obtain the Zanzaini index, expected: 4.32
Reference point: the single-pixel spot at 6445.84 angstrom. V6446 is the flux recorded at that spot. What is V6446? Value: 4.236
